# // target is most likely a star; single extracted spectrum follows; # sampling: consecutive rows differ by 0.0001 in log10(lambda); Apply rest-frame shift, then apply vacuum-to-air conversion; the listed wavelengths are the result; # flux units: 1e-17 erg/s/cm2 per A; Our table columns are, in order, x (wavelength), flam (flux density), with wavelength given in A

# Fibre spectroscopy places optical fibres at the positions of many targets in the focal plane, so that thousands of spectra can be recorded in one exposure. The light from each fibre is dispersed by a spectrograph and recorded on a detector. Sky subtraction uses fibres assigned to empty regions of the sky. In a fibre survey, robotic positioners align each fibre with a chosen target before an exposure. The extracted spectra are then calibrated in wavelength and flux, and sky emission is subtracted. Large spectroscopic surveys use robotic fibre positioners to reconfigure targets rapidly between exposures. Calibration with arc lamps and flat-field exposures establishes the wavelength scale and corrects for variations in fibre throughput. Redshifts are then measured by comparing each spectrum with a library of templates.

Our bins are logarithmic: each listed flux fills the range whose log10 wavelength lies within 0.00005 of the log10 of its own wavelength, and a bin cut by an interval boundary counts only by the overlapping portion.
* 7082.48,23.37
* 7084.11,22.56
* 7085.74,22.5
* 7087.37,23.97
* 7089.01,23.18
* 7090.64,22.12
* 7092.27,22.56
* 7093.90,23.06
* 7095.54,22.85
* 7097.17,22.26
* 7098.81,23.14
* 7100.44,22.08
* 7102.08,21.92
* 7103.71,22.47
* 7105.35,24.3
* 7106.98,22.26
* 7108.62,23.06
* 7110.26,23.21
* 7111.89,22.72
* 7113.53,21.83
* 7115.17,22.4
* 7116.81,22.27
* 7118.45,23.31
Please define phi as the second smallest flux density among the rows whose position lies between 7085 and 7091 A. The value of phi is 22.5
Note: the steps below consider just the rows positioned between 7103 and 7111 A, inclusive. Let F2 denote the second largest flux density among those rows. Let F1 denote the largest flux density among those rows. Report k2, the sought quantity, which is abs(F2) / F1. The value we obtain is 0.96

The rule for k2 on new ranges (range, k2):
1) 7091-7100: 1.00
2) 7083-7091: 0.97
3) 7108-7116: 0.99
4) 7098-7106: 0.95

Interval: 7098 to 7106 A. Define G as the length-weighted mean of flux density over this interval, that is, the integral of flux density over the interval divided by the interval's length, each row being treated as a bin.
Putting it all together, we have 22.8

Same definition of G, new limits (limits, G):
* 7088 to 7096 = 22.8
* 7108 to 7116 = 22.6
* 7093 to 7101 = 22.7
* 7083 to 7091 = 22.9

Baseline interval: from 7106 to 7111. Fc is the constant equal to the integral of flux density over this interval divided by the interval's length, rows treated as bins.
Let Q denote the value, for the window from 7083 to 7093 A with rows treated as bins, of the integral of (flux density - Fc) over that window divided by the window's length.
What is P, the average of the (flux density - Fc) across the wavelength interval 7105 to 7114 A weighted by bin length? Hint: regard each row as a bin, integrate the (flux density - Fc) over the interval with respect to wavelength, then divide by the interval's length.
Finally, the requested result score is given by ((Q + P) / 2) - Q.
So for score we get 0.016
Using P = -0.021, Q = -0.05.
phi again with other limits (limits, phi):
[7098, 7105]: 22.08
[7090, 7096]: 22.56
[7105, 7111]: 23.06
